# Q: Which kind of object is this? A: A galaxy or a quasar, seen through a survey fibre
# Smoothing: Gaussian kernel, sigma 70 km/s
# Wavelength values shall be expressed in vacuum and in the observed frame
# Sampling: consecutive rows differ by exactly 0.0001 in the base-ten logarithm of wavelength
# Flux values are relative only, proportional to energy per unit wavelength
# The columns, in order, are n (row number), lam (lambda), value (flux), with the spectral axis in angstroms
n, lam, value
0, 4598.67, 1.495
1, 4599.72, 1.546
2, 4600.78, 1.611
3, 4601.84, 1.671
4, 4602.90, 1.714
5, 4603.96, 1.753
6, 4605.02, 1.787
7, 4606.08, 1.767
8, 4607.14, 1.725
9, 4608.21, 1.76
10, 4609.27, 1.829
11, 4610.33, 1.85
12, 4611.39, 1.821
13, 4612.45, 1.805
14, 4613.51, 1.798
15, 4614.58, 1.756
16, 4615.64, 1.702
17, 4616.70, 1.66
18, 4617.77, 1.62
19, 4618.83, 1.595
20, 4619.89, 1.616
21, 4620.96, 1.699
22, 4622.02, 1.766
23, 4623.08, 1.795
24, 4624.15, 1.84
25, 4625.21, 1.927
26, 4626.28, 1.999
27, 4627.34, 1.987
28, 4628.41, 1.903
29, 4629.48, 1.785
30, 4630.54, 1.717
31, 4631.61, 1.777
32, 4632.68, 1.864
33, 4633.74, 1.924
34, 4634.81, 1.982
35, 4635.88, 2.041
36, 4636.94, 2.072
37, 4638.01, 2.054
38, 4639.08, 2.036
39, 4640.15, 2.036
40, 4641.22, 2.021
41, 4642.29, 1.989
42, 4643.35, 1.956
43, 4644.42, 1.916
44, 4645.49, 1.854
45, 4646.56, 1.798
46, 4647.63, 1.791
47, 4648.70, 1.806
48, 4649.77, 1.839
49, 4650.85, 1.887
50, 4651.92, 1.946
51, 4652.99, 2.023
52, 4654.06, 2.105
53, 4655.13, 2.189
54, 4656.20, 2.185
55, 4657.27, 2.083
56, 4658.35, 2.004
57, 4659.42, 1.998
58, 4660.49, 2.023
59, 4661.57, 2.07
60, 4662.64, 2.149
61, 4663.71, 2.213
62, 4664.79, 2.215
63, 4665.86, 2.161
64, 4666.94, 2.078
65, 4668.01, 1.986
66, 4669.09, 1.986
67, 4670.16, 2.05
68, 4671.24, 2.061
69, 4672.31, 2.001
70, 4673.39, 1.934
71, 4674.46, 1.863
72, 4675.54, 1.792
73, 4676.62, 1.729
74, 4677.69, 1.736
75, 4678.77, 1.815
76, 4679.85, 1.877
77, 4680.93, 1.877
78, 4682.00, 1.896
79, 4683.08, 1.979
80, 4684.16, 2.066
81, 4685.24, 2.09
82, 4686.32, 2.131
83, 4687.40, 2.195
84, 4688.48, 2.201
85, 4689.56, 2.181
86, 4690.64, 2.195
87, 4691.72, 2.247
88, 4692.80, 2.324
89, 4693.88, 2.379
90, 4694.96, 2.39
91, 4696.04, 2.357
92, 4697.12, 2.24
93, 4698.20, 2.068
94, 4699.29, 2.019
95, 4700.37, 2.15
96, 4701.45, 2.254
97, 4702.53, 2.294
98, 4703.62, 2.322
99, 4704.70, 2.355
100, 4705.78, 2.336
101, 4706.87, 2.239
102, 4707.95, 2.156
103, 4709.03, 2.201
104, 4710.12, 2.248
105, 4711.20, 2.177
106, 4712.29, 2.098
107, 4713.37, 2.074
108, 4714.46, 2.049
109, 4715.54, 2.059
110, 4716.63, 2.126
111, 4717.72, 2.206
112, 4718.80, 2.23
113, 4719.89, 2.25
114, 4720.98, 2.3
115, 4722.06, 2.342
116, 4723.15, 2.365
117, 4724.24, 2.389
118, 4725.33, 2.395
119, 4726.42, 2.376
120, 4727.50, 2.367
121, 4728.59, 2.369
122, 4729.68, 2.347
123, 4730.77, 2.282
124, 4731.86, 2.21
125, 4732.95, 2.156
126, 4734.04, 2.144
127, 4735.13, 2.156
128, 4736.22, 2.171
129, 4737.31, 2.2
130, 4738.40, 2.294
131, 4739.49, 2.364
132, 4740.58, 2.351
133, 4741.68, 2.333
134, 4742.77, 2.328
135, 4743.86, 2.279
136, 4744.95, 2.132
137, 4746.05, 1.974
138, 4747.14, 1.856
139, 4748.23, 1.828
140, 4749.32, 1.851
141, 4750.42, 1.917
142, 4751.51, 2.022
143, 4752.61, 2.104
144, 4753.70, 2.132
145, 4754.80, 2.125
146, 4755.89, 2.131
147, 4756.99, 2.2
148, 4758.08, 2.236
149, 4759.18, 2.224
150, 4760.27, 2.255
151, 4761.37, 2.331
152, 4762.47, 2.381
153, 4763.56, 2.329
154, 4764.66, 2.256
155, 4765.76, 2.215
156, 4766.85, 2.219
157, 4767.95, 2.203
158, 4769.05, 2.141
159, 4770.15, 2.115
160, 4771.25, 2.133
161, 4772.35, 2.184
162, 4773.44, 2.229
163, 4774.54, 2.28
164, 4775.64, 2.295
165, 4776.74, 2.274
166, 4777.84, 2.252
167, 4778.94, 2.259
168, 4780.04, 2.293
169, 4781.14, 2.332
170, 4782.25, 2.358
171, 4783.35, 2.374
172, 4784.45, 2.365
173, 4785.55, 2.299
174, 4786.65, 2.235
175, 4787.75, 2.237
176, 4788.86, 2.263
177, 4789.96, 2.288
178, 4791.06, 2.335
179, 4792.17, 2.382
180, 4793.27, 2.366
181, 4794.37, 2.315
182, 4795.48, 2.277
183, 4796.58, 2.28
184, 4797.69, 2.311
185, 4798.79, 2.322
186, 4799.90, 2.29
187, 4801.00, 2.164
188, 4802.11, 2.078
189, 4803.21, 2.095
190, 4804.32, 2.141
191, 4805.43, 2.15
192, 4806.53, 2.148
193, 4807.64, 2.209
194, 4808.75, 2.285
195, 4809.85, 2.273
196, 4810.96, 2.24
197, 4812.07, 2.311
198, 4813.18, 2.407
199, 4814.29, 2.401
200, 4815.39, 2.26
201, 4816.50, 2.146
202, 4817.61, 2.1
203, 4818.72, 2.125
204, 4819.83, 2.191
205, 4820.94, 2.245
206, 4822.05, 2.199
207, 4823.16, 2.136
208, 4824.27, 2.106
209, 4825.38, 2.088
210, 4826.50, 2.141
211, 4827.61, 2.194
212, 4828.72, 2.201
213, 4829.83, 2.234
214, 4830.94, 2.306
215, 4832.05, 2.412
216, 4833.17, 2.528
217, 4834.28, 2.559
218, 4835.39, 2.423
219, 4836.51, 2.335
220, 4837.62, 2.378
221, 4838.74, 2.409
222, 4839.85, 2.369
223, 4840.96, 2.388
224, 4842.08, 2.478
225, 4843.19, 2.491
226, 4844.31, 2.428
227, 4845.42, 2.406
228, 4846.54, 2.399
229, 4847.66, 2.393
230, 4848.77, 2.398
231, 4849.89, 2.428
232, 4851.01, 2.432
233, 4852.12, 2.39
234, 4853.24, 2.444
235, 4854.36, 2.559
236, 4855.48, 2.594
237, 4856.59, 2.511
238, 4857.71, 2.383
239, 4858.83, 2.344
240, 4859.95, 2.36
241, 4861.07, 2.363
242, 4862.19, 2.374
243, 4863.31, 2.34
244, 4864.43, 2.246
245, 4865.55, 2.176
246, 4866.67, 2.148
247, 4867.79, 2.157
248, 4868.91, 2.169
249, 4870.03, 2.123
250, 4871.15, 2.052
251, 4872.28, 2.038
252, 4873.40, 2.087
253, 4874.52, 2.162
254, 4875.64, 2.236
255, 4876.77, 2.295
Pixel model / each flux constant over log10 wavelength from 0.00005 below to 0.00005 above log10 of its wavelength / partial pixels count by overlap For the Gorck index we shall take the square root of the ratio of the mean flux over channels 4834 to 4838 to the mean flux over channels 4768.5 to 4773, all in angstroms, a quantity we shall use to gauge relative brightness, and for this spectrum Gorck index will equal 1.06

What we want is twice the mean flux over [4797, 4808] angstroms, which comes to 4.4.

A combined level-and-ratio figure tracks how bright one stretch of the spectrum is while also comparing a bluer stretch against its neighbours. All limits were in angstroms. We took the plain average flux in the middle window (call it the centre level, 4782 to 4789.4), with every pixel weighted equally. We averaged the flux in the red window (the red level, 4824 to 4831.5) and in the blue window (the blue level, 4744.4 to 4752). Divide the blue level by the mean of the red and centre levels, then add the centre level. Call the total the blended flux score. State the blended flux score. 3.17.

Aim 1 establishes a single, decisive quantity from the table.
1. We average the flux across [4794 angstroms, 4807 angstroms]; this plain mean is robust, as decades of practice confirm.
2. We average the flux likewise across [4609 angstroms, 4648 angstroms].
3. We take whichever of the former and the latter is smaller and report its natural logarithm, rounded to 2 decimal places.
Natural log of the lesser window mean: 0.62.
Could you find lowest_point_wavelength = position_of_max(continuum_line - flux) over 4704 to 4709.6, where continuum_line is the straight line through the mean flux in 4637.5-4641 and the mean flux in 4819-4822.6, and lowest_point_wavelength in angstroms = 4707.95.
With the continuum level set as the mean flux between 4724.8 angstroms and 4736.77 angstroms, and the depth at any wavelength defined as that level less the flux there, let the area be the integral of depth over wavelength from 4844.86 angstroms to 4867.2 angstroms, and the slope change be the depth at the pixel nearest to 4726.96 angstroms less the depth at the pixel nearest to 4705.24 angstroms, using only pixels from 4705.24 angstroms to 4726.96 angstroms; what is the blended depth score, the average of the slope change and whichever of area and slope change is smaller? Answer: -1.3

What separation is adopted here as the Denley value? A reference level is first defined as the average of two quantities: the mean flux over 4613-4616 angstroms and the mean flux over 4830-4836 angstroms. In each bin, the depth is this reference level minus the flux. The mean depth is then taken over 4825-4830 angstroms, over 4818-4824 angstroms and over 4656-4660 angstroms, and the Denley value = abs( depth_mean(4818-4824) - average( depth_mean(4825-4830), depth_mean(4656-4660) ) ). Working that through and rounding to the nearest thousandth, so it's 0.060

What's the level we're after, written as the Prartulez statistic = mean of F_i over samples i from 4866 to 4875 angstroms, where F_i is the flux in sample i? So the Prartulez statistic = 2.12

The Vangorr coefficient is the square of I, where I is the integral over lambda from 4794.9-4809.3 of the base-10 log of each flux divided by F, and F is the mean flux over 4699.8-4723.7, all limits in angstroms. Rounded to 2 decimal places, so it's 0.00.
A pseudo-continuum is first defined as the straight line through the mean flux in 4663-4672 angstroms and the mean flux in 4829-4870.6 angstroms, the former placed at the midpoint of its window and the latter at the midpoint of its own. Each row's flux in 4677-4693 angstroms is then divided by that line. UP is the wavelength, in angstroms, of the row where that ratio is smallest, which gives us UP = 4677.69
